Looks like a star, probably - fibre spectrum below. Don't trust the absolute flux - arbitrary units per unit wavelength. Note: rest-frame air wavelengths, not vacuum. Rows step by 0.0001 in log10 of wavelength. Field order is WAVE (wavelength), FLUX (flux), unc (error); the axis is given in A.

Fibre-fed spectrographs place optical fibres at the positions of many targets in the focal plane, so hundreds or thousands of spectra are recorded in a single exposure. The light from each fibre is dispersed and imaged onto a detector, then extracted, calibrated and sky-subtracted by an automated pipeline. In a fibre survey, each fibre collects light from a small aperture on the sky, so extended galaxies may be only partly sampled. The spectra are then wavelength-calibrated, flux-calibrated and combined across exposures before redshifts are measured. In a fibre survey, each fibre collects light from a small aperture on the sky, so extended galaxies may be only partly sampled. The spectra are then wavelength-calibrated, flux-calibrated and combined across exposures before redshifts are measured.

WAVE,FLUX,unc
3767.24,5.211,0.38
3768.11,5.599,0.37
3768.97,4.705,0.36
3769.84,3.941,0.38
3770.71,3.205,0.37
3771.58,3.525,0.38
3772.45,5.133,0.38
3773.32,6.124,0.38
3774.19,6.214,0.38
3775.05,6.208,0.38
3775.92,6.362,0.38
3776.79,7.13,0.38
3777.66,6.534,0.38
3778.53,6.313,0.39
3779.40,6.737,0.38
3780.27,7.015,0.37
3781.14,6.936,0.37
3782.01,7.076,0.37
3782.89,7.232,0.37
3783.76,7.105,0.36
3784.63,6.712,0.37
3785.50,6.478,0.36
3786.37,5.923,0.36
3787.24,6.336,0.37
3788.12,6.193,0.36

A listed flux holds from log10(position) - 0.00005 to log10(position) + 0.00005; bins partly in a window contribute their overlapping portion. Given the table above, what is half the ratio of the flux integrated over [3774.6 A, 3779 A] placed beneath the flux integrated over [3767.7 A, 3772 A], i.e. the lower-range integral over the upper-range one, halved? 0.3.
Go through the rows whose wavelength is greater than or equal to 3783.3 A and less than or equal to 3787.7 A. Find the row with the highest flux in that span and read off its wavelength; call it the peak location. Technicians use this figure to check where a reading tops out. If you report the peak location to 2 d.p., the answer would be 3783.76 A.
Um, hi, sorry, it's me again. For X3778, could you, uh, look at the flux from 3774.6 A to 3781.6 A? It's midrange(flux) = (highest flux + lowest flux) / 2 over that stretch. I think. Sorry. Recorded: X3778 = 6.67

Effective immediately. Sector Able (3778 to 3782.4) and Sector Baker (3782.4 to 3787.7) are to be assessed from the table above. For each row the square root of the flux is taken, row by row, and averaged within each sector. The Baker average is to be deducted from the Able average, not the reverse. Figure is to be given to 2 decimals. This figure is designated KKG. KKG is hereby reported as 0.04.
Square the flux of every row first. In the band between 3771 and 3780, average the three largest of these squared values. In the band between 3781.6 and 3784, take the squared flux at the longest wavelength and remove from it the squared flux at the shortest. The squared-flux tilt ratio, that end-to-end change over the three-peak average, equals 0.01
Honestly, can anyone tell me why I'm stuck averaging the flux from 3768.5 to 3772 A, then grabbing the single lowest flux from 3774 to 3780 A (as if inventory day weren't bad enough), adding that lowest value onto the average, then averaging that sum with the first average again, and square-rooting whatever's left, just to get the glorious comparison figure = 2.64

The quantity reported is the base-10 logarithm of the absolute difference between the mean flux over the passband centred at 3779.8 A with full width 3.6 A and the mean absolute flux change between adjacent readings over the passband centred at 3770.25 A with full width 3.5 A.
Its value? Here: 0.788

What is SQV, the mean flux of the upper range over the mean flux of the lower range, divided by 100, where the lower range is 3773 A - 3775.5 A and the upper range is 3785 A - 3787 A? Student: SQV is 0.010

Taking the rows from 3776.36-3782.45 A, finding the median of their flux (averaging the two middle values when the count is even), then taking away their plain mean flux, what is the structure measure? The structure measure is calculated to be 0.12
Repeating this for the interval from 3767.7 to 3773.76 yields 0.10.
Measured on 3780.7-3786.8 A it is 0.16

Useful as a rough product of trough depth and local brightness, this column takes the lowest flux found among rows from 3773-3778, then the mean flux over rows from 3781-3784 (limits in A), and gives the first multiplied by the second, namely 43.4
